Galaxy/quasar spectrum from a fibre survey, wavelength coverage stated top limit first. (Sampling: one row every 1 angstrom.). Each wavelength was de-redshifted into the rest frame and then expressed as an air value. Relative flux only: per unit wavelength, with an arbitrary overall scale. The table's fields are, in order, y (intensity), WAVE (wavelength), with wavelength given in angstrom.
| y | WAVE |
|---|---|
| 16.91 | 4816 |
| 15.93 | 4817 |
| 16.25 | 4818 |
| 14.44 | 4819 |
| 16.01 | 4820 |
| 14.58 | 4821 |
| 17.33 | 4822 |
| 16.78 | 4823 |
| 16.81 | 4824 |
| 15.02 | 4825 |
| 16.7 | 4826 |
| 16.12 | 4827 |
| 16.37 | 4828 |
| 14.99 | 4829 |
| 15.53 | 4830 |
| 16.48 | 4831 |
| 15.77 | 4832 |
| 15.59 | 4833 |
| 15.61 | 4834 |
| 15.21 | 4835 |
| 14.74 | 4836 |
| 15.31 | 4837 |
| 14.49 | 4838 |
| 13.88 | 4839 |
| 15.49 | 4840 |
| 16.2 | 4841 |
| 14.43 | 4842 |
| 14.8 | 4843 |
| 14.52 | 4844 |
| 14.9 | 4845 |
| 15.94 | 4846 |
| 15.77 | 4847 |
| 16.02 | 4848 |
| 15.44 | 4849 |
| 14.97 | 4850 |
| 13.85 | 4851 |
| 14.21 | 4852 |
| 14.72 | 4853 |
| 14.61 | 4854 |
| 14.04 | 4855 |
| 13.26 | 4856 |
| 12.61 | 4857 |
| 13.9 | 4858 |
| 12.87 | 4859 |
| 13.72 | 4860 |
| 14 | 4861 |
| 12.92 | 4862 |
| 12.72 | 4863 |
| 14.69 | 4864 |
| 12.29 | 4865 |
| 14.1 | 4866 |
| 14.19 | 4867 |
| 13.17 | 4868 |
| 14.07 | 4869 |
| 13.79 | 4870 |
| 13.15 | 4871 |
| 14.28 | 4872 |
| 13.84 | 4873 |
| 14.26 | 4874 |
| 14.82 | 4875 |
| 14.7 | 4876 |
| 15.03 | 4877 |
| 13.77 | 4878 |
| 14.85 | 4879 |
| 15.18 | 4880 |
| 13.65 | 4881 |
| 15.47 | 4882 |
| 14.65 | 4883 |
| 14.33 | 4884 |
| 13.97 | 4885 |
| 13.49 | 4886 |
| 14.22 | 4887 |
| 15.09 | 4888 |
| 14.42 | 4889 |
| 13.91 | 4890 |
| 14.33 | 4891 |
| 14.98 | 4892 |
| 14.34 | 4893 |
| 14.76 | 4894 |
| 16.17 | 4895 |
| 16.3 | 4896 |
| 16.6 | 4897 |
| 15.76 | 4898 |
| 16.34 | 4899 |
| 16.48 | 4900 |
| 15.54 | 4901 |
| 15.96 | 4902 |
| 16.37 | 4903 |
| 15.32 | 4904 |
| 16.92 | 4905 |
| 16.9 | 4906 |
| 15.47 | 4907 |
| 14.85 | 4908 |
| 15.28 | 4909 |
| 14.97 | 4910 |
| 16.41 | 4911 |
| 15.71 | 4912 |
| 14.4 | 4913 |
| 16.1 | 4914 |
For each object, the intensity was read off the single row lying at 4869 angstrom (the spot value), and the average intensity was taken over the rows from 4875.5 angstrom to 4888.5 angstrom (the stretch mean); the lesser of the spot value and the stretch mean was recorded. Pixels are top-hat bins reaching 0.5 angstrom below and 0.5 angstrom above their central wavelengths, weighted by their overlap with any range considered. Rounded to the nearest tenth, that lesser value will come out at 14.1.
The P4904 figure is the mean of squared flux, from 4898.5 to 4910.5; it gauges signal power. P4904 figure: 252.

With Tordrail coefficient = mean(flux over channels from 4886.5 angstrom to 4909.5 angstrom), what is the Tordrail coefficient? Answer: 15.5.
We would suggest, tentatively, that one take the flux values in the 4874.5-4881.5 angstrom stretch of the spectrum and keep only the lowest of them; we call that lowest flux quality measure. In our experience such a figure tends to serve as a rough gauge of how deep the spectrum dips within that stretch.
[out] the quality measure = 13.65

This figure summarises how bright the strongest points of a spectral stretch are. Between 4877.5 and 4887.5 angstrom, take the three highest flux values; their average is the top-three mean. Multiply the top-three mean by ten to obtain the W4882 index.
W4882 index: 152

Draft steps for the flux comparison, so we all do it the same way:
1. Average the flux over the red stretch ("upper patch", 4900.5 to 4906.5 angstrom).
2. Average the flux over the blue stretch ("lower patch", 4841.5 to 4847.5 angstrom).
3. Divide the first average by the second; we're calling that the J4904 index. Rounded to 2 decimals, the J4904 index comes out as 1.07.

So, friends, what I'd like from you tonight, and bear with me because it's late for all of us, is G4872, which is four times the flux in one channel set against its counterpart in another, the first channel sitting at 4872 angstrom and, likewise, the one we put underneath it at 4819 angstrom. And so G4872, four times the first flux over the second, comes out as 4.0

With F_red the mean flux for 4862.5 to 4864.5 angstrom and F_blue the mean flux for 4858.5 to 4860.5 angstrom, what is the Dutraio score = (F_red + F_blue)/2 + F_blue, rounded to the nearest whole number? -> 27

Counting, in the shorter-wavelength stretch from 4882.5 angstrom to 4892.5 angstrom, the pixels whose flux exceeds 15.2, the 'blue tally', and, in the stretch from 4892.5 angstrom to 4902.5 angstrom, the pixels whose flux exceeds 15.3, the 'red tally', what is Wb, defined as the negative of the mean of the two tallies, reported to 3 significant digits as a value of -4.00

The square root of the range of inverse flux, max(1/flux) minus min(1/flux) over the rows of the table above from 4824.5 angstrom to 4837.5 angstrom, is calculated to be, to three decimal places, 0.089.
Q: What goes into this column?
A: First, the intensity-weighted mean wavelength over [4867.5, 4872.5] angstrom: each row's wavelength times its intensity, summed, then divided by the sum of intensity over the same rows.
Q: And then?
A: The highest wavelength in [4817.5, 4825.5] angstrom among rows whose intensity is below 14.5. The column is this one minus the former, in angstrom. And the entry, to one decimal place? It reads -51.0 angstrom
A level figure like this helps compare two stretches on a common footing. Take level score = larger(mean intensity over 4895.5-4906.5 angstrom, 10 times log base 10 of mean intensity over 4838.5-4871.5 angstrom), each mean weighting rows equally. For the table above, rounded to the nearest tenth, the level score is 16.2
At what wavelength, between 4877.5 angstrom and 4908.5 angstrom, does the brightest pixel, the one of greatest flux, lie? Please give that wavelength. 4905 angstrom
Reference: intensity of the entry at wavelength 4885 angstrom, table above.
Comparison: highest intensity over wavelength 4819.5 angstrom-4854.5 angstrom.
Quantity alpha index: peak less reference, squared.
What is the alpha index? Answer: 11.3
